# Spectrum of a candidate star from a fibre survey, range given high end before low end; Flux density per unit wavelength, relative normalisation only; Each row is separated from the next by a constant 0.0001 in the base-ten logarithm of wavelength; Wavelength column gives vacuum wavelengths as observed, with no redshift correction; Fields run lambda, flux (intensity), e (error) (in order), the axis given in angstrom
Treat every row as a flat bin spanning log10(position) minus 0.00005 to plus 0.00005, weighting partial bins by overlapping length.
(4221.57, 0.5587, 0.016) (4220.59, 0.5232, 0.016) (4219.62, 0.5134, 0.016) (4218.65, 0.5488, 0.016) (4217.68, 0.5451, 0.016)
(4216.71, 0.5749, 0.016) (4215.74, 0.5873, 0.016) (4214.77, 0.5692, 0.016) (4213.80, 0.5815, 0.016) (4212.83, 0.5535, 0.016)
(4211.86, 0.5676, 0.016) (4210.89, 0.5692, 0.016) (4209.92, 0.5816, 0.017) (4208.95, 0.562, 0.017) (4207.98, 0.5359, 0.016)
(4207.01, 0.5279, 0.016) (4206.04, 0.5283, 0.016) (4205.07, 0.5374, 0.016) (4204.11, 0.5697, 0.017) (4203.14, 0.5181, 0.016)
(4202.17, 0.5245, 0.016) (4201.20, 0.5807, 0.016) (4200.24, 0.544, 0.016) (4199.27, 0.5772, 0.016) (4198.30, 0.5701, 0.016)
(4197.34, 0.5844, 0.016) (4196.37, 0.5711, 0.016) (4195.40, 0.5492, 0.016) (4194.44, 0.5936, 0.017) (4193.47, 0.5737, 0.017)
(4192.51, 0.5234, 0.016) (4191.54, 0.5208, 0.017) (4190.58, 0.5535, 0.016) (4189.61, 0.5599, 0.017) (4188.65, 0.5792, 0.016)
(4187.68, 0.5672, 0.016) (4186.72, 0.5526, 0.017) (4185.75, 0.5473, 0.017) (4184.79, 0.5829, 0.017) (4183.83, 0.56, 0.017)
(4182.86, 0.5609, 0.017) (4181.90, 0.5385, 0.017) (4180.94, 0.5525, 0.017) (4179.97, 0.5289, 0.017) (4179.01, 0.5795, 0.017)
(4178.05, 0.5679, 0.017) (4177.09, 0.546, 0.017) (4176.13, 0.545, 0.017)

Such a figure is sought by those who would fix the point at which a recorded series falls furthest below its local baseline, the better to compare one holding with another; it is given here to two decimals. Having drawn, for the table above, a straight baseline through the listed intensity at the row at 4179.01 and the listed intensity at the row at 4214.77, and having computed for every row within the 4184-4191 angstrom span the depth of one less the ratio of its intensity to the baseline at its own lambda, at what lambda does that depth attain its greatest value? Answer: 4185.75 angstrom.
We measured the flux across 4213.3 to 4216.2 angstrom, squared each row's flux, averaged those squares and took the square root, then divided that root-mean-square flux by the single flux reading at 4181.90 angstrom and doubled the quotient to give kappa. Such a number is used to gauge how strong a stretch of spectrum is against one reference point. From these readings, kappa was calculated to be 2.15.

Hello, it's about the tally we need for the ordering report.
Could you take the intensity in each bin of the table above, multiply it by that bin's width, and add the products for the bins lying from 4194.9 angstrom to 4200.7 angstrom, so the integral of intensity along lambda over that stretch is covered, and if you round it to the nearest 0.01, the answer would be 3.28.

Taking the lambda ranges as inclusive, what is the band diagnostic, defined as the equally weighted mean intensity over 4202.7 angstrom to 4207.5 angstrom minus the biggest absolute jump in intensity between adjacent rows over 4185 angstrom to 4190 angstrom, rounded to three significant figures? 0.517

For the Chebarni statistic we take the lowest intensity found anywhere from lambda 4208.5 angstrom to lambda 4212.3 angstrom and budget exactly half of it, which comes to 0.281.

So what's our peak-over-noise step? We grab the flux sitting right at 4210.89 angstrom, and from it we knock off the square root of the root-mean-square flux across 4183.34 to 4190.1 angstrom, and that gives -0.18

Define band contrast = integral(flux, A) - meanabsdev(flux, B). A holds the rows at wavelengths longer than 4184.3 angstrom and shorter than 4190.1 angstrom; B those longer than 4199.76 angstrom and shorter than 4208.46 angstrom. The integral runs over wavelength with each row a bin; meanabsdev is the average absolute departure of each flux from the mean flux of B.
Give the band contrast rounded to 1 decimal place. 3.3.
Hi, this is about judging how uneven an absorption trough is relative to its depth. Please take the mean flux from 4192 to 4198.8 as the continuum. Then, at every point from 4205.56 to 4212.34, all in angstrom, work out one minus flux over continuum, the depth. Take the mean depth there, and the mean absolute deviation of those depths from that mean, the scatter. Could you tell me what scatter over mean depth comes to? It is 1.5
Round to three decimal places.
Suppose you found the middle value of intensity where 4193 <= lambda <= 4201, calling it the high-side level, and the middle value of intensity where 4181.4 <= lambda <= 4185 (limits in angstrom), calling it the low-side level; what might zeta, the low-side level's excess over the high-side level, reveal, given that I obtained -0.012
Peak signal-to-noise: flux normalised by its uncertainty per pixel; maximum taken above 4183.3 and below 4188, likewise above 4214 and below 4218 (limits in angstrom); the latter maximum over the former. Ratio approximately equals 1.04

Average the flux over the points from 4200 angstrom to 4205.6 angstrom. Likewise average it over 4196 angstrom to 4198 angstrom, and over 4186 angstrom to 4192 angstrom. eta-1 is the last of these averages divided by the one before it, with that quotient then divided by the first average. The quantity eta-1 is 1.76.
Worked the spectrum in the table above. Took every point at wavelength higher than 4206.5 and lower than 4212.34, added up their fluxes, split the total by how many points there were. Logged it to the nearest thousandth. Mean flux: 0.557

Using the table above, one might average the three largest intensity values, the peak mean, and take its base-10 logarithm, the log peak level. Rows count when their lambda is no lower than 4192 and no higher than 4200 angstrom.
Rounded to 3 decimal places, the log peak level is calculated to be -0.233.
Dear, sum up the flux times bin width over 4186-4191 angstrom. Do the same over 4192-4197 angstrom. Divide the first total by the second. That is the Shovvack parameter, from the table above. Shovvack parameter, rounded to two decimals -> 1.00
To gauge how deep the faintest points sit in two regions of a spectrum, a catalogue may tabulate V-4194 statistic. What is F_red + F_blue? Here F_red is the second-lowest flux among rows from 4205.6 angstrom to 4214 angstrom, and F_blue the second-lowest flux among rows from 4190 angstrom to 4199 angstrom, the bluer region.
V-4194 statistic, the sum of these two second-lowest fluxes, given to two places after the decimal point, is 1.05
